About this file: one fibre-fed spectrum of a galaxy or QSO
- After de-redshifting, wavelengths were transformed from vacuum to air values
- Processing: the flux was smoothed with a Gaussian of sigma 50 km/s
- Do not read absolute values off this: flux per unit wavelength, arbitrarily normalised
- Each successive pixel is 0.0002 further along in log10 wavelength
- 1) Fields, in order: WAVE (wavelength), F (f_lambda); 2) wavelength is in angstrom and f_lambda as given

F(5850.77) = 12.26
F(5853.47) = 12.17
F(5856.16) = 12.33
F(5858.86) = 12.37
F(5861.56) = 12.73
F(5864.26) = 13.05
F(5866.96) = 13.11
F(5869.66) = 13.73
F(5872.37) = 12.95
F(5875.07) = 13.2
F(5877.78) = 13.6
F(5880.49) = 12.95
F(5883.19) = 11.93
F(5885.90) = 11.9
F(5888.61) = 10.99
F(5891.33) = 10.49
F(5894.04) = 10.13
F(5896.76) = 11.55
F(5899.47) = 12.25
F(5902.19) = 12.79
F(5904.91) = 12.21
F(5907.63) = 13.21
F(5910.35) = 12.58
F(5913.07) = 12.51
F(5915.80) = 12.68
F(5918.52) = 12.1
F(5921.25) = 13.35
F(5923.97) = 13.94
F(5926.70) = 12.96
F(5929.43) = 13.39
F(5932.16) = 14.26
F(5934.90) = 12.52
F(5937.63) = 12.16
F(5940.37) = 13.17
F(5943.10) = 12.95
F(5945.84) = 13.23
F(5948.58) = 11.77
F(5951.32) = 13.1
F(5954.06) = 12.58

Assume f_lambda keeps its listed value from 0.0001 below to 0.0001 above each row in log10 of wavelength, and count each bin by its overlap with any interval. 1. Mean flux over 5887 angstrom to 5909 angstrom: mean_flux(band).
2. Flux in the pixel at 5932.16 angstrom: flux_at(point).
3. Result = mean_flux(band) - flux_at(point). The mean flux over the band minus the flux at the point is -2.56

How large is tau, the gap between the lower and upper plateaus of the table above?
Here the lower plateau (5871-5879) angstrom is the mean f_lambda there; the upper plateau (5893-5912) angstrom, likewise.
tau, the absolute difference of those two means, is 1.1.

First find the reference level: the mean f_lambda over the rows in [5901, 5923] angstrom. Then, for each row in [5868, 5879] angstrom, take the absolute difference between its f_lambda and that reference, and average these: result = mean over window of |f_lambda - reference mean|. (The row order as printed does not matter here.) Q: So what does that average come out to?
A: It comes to 0.7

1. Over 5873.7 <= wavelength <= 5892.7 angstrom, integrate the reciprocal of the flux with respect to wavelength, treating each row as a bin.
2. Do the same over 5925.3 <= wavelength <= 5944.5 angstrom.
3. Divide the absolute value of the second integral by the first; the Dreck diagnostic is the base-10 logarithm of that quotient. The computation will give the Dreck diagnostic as -0.030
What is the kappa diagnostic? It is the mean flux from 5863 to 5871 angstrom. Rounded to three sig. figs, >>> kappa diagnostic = 13.3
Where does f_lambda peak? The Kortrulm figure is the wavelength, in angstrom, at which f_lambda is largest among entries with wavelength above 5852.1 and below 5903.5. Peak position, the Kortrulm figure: 5869.66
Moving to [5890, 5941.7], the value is 5932.16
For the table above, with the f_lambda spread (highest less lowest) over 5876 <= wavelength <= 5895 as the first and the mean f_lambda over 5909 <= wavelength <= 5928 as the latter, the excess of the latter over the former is 9.4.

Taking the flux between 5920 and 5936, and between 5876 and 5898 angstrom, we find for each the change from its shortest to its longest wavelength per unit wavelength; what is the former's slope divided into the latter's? 1.78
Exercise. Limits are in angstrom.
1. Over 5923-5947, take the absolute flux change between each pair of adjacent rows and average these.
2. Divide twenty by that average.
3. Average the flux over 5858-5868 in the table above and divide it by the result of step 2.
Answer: 0.47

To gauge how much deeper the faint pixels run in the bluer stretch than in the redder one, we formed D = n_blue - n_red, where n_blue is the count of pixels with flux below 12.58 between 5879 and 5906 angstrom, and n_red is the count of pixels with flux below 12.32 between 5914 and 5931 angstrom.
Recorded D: 7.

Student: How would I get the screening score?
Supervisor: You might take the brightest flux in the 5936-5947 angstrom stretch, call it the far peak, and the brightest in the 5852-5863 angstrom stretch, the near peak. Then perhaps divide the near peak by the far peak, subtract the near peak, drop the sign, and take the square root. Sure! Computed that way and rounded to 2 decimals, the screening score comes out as 3.43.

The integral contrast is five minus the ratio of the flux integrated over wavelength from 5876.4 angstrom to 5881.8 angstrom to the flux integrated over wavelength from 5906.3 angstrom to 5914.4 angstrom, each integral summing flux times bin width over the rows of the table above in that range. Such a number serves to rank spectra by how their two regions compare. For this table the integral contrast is 4.31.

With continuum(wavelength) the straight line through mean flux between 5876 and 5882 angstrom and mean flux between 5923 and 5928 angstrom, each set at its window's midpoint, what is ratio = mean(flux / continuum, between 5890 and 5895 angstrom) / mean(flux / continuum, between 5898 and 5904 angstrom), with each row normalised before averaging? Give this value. 0.83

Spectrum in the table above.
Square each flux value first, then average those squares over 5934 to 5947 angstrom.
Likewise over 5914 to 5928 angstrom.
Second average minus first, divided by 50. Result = 0.1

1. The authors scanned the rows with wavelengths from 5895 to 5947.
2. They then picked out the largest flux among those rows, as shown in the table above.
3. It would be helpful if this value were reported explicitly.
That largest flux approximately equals 14.26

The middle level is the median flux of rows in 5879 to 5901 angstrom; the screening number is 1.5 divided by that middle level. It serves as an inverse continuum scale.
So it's 0.128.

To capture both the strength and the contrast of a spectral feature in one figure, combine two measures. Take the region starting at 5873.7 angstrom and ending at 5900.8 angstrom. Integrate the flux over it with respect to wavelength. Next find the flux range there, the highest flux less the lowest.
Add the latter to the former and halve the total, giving 163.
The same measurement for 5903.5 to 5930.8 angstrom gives 177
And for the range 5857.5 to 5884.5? 176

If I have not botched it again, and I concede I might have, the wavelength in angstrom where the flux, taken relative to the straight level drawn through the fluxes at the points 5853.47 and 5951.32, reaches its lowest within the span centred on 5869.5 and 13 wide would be 5872.37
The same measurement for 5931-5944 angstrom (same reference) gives 5937.63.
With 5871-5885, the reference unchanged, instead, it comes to 5883.19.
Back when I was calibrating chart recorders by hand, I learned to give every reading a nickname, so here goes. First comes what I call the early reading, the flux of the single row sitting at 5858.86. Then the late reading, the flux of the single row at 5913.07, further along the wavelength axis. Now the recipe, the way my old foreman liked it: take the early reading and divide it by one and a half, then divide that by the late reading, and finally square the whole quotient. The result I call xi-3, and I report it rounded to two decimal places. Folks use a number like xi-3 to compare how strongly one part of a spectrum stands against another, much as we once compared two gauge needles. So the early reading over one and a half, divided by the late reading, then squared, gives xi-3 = 0.43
